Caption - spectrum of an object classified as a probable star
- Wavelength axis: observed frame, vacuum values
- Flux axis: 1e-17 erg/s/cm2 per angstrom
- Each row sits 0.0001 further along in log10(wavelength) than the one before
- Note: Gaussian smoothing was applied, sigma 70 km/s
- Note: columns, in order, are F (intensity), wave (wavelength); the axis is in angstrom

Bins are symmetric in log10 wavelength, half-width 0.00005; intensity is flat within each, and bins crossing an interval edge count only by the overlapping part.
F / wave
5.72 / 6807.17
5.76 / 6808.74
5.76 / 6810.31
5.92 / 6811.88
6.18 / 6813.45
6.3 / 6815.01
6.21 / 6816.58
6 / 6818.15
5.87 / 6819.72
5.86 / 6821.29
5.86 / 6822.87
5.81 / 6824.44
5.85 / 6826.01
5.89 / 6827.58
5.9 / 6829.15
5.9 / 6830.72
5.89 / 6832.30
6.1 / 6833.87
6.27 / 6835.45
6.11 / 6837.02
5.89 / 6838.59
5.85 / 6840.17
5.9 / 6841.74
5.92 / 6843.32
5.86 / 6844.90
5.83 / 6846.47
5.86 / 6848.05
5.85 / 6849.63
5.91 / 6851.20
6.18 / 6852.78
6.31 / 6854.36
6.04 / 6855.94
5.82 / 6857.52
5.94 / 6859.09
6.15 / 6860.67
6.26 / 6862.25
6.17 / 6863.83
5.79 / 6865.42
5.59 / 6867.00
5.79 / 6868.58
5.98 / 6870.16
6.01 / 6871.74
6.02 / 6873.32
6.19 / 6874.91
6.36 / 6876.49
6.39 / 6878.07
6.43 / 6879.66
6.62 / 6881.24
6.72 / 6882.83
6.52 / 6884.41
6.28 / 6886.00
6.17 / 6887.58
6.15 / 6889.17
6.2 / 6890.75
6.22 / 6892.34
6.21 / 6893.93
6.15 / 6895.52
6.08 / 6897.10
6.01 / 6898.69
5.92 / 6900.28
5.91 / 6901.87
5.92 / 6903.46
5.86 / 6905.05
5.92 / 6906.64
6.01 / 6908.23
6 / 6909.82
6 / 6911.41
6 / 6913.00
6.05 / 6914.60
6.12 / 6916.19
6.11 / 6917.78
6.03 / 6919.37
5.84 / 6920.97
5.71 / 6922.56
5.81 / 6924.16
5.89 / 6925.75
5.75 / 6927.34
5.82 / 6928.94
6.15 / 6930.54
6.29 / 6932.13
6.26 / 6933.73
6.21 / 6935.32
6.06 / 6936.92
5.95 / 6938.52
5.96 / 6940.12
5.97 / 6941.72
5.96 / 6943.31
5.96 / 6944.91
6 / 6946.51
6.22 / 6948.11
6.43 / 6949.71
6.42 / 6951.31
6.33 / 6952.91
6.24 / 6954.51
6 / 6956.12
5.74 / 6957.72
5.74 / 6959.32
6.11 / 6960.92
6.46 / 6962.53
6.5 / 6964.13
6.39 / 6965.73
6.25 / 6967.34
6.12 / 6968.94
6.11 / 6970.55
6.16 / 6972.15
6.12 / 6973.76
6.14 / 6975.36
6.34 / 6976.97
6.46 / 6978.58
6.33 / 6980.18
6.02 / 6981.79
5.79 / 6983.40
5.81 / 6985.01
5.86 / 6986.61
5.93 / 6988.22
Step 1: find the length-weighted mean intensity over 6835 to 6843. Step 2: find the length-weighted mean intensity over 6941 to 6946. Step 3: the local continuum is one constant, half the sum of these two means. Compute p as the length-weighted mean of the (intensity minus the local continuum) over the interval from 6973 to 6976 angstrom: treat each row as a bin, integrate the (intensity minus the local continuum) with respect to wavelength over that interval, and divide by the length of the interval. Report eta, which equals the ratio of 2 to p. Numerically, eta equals 14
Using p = 0.15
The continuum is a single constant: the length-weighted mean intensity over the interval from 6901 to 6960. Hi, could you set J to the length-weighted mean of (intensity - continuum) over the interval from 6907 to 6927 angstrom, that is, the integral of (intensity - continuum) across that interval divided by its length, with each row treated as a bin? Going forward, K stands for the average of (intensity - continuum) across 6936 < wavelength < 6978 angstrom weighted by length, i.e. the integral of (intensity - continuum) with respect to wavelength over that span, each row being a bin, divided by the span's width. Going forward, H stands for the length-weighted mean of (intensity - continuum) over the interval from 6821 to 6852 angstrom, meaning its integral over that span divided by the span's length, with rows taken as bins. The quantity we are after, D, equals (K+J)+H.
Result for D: -0.03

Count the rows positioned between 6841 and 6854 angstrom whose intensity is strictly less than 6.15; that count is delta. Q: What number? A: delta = 7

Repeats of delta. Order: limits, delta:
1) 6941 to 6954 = 4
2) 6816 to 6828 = 7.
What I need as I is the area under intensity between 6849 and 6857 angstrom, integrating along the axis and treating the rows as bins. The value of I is 48.4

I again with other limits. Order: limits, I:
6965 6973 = 49.6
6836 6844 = 47.6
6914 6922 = 48.2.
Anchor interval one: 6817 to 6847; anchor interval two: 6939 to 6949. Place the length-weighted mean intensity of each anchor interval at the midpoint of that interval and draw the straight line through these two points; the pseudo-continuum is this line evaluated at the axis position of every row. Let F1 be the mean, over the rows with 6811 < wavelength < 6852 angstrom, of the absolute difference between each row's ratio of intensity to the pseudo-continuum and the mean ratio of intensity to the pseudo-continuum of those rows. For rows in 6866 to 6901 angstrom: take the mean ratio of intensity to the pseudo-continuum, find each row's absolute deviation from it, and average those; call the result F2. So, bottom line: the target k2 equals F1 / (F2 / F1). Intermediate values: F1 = 0.020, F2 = 0.033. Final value 0.012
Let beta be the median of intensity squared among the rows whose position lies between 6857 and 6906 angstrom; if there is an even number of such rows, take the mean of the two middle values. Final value 37.8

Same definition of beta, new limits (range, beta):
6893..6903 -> 36.5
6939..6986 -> 37.5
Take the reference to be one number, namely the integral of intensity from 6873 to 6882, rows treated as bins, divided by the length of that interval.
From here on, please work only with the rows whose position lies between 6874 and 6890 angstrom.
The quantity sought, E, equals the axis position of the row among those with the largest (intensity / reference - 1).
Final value 6882.83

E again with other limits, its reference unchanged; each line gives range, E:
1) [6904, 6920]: 6916.19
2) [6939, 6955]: 6949.71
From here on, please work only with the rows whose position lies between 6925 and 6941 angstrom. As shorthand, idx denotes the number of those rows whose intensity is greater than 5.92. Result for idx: 7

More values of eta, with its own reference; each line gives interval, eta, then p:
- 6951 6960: 24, 0.08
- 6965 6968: 6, 0.34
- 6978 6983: 8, 0.24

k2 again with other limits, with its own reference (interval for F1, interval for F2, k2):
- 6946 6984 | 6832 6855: 0.038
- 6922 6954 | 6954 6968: 0.024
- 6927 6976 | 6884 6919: 0.037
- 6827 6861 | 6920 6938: 0.013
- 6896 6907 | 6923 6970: 0.003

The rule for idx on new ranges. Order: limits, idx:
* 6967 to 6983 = 10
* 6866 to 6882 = 8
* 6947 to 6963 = 8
